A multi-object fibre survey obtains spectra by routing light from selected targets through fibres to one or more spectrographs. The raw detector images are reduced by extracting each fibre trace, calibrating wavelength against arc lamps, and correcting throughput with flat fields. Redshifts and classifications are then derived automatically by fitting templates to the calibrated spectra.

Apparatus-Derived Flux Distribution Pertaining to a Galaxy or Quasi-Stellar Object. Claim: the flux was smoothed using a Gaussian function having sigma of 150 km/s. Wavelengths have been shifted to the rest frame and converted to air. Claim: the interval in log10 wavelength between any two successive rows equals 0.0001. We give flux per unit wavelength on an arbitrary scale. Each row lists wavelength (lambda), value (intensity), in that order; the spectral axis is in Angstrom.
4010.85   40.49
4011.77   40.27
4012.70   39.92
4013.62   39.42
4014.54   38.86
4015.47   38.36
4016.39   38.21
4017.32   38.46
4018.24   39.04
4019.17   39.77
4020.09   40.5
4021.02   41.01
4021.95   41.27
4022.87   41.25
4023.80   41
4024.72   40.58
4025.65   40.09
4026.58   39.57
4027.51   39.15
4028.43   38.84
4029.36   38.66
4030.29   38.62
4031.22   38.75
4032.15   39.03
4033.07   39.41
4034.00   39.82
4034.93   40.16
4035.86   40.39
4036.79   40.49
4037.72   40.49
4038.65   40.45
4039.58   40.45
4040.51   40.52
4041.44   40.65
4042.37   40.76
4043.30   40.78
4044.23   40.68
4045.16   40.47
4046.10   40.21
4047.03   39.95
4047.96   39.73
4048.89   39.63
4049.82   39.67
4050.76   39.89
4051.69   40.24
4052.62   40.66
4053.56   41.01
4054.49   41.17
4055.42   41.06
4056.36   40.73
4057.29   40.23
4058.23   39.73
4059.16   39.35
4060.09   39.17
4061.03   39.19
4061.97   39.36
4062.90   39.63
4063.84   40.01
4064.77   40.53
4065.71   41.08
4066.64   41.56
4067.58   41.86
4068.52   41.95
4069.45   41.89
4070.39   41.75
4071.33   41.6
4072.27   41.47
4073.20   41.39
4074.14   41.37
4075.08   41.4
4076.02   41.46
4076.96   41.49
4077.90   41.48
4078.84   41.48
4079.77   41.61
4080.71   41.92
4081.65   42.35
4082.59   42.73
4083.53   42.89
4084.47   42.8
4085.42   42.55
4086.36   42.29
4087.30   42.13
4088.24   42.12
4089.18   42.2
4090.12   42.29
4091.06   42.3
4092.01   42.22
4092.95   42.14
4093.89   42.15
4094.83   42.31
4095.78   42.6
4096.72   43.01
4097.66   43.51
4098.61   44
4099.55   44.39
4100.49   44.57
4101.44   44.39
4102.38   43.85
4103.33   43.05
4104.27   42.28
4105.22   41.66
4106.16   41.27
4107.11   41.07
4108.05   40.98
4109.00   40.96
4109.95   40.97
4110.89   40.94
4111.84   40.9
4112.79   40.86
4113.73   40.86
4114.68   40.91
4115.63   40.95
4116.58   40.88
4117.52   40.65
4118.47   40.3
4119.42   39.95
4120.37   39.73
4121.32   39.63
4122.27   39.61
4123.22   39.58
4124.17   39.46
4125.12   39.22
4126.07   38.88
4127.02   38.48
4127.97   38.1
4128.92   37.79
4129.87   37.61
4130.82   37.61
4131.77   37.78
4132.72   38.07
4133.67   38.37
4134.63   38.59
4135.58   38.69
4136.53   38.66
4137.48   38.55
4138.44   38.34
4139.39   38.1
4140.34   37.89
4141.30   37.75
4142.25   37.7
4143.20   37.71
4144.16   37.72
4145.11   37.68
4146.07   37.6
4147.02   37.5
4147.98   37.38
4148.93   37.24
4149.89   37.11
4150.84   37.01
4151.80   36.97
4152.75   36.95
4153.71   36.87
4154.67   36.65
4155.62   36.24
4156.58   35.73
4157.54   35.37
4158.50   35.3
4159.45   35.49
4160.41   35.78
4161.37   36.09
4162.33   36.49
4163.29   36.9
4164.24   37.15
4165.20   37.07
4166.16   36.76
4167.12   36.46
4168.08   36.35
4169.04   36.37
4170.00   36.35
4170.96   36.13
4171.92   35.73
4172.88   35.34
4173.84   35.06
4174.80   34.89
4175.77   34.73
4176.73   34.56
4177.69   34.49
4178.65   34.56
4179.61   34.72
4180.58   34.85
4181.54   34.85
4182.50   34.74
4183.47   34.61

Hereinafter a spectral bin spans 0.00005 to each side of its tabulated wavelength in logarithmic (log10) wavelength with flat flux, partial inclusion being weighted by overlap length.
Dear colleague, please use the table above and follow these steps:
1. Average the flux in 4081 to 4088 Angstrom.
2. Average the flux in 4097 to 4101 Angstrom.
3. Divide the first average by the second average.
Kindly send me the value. 0.96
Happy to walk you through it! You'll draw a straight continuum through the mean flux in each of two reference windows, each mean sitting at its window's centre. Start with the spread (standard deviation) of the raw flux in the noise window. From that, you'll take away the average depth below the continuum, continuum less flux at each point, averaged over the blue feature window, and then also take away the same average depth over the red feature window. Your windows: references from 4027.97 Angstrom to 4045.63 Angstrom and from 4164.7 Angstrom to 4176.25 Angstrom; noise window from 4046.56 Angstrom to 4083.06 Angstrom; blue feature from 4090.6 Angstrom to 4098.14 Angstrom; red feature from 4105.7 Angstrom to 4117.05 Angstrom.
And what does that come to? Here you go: 9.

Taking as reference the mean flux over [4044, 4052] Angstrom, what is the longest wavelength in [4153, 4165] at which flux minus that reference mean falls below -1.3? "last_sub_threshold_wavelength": 4164.24 Angstrom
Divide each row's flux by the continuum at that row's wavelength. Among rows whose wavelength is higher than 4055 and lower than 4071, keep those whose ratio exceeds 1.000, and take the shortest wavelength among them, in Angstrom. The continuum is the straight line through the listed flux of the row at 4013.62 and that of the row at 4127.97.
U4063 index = 4055.42 Angstrom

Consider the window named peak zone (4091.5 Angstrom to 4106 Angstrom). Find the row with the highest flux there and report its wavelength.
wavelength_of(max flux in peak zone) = 4100.49 Angstrom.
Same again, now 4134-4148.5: 4135.58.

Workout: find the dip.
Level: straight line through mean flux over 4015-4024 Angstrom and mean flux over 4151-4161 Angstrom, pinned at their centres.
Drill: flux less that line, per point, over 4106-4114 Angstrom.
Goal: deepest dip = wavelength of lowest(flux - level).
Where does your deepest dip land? 4108.05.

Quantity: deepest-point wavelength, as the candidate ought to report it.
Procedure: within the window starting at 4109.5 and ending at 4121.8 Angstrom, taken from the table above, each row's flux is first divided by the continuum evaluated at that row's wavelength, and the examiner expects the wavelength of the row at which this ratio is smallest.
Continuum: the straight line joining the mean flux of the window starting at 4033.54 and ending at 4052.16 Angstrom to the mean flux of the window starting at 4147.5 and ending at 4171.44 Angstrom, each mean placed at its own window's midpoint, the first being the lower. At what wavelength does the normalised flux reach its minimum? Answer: 4121.32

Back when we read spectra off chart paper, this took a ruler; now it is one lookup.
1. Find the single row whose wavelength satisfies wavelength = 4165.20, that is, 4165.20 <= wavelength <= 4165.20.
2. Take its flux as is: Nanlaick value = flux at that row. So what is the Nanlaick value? 37.07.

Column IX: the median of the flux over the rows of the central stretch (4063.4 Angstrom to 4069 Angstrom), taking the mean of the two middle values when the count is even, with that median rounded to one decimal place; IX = 41.3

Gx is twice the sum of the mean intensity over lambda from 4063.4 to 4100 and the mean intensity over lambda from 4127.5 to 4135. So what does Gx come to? 160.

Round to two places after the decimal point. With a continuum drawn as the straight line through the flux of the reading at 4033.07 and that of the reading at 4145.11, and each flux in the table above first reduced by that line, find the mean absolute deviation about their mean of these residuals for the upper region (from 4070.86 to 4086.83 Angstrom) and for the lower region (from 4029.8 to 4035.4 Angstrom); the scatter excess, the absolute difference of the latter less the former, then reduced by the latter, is -0.48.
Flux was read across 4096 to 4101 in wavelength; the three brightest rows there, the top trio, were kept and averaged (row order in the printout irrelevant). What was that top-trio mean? 44.3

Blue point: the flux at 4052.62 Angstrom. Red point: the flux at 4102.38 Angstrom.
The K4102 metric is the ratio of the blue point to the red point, 0.93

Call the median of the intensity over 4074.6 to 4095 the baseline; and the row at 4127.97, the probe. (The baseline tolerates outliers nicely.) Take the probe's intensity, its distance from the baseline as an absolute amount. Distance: 4.1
